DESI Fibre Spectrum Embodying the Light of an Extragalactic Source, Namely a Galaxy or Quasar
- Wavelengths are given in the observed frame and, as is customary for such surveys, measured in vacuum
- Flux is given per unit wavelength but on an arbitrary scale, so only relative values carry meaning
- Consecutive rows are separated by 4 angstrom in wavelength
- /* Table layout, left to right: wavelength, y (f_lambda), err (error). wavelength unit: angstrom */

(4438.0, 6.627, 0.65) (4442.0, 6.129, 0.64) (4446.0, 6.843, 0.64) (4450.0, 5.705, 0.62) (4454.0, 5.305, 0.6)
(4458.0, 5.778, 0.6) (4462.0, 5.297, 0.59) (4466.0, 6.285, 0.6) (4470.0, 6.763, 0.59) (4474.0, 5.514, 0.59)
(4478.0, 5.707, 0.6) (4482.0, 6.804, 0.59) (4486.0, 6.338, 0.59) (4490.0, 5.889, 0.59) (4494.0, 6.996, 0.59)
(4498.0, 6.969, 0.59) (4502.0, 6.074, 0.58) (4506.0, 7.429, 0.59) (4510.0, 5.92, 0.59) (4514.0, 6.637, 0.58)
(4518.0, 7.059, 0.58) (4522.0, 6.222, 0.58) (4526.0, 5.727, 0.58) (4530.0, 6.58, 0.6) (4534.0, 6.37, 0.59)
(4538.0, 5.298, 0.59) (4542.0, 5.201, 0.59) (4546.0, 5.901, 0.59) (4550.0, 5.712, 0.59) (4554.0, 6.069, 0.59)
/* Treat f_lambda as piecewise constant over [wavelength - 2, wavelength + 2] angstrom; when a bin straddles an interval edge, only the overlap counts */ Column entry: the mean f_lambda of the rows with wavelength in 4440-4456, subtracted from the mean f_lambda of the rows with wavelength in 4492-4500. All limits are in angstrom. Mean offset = 1.0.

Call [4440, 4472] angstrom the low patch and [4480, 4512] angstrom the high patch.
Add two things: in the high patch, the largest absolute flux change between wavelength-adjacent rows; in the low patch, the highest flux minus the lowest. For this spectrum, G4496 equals 3.1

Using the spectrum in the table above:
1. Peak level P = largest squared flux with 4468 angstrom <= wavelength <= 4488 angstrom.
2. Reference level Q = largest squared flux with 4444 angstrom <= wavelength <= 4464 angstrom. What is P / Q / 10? 0.099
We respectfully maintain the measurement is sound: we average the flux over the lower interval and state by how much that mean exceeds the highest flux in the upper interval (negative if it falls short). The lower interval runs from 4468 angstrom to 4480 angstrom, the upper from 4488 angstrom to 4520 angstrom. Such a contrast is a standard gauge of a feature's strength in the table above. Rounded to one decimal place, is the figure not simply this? -1.4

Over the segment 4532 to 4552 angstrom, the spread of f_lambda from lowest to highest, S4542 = 1.17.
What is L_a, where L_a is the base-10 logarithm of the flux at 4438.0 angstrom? 0.821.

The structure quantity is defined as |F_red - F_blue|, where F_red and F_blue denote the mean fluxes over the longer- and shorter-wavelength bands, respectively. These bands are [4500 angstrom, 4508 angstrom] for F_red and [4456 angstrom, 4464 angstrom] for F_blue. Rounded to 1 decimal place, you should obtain 1.2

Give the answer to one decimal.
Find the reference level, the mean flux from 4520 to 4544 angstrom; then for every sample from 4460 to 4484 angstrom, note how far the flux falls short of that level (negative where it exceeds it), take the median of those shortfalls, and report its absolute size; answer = 0.1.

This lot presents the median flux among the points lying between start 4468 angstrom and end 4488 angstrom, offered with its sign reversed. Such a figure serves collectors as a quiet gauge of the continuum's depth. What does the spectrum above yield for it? -6.3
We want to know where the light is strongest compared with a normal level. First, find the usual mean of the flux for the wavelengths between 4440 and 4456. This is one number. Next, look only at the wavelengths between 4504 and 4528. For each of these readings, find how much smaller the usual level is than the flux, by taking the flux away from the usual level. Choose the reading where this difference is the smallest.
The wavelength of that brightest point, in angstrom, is 4506.0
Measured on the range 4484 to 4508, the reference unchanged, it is 4506.0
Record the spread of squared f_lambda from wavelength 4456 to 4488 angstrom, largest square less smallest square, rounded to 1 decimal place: 18.2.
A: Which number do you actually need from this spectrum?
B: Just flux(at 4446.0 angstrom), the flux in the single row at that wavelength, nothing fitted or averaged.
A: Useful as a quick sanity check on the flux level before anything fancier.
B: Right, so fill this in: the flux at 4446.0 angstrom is 6.843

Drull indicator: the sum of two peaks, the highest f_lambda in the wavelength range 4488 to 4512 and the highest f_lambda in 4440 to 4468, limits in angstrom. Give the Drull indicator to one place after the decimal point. 14.3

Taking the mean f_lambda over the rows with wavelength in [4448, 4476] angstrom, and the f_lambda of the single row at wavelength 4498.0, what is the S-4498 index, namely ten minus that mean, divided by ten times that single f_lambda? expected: 0.060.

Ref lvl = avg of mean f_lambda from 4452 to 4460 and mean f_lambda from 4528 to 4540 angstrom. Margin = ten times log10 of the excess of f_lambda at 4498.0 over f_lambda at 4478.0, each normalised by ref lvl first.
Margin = -6.6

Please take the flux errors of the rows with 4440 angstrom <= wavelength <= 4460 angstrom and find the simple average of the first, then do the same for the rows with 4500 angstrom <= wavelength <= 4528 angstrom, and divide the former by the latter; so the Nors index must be 1.06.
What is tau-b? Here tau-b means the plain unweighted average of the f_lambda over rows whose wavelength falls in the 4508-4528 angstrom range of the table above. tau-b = 6.3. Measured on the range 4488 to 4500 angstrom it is 6.6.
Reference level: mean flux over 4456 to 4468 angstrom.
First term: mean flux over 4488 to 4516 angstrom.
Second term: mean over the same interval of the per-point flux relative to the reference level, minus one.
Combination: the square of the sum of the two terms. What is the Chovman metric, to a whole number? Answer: 45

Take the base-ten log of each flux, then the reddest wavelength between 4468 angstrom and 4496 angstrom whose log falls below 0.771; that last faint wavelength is 4490.0 angstrom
